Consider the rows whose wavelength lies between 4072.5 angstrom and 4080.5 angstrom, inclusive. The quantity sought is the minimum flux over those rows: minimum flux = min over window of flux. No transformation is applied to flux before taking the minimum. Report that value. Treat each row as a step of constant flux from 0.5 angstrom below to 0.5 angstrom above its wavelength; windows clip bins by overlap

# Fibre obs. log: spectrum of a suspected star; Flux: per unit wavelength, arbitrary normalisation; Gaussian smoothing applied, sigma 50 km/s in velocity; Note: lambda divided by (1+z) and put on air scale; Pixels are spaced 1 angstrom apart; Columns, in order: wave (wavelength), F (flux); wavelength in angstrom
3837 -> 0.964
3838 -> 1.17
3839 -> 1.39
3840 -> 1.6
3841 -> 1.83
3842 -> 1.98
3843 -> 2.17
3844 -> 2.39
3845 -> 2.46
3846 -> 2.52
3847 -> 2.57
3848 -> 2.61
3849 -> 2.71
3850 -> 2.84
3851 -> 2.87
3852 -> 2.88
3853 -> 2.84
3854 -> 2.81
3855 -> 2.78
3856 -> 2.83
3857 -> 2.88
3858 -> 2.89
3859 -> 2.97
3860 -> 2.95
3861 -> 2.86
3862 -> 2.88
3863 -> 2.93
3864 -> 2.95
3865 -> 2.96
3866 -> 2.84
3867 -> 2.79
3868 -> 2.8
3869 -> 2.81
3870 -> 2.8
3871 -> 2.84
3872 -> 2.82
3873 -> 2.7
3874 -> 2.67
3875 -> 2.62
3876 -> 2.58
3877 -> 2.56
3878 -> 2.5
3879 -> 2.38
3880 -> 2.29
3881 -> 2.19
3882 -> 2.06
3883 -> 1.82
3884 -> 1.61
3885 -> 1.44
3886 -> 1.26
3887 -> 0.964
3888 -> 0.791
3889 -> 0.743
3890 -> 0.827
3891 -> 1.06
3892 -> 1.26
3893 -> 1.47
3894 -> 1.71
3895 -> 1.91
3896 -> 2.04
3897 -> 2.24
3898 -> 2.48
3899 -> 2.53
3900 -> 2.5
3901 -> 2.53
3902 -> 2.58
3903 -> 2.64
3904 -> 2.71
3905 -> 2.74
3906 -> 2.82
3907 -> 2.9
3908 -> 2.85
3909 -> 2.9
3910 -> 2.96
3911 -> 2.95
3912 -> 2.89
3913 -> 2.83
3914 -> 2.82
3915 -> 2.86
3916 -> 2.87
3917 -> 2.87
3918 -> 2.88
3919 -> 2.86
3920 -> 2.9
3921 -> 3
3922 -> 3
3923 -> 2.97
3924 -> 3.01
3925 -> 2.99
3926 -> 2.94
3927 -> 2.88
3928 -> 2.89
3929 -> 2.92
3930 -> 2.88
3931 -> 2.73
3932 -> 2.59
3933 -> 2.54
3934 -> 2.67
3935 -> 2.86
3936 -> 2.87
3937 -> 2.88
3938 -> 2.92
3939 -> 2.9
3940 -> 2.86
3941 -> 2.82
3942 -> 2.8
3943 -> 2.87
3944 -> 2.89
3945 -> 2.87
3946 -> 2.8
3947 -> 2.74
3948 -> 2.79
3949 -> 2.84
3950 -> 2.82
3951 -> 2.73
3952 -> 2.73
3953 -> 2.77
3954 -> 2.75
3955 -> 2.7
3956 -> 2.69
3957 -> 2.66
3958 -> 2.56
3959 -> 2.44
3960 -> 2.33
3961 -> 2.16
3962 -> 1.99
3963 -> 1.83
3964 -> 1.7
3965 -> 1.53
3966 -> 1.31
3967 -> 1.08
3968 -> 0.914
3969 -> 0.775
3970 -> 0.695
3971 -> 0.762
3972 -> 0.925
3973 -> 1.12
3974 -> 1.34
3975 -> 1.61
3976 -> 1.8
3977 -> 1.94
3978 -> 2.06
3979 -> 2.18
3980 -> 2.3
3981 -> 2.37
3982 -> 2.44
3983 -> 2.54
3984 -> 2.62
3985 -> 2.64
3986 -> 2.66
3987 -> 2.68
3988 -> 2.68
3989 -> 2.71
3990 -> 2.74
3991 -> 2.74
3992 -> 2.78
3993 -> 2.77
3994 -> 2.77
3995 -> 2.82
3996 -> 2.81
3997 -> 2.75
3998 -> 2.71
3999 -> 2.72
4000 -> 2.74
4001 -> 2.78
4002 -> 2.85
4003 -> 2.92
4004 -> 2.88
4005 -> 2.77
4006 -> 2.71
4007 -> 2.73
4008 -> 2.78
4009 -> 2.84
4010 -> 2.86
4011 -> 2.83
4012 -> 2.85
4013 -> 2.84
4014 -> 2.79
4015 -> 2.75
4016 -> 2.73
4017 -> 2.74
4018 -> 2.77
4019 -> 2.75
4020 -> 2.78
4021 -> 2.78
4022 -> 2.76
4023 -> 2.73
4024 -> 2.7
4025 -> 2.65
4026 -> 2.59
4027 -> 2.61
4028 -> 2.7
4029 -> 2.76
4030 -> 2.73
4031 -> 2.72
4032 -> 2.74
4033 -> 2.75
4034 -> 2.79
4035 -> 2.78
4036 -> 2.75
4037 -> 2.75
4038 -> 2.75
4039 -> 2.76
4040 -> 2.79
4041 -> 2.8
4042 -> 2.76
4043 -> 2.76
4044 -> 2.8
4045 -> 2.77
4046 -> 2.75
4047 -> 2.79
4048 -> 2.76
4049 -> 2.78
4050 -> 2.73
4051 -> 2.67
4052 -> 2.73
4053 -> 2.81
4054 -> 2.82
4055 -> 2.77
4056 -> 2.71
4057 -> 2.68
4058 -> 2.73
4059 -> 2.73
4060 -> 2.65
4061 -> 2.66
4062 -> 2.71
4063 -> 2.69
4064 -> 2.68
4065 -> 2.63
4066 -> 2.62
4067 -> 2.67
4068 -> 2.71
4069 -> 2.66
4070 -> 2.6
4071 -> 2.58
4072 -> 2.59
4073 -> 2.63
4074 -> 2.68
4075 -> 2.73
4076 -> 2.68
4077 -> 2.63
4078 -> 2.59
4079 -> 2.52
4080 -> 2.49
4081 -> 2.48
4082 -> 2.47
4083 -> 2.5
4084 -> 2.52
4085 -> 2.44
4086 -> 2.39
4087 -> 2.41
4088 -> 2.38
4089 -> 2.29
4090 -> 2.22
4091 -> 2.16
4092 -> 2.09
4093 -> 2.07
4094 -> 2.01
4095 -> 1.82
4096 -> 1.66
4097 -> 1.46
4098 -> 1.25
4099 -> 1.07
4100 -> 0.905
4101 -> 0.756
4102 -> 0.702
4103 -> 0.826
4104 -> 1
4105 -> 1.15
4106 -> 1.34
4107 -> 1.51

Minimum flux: 2.49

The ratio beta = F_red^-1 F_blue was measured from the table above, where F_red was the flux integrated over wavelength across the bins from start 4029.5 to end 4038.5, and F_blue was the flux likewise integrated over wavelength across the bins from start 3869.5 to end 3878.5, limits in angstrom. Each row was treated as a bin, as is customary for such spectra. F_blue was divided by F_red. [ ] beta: 0.97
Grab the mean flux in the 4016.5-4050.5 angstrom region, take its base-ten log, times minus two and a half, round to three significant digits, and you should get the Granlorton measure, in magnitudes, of -1.10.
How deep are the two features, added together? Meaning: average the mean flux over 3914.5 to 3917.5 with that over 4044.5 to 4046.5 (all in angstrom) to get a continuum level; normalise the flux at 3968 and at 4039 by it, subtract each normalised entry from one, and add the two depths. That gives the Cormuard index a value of 0.69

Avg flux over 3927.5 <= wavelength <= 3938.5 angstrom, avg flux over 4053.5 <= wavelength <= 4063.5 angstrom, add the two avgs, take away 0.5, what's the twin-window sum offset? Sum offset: 5.01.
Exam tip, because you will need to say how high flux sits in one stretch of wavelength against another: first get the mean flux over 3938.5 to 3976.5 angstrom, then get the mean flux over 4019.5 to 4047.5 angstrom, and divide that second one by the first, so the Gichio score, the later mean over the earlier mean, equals 1.3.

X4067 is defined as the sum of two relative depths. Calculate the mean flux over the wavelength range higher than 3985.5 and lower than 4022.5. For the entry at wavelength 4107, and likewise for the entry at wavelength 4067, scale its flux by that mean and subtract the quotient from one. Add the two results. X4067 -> 0.49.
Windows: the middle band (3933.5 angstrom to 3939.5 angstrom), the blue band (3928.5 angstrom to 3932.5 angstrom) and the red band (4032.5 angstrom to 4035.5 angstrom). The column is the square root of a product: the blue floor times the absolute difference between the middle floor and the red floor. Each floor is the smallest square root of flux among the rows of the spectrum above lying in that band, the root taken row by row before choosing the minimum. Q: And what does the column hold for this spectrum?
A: 0.198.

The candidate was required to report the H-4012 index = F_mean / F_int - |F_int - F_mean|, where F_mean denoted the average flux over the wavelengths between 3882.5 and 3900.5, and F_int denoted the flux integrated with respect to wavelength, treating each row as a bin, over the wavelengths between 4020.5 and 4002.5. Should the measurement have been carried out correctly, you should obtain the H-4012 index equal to -48.7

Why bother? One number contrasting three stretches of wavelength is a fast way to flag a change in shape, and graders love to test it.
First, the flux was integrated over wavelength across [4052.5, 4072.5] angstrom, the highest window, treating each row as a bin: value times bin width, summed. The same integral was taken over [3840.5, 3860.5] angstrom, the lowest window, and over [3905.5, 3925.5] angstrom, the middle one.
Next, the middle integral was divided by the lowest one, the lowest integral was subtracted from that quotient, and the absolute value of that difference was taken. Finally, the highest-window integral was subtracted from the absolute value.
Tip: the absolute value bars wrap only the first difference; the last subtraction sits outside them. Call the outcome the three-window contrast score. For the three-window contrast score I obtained -2.0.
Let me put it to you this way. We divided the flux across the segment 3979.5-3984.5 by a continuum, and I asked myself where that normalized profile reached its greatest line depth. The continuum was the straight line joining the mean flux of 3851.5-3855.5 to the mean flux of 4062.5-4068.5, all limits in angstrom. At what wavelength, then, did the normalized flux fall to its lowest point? 3980 angstrom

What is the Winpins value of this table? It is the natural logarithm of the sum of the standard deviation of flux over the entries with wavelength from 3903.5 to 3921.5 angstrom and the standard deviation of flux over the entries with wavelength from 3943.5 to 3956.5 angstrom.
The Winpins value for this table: -2.0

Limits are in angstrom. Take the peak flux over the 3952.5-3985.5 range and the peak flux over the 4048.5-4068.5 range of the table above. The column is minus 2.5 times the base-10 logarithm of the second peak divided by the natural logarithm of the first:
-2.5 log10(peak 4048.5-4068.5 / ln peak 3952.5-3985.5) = -1.11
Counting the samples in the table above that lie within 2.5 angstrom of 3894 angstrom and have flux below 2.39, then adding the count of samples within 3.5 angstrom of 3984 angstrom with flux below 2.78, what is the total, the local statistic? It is 12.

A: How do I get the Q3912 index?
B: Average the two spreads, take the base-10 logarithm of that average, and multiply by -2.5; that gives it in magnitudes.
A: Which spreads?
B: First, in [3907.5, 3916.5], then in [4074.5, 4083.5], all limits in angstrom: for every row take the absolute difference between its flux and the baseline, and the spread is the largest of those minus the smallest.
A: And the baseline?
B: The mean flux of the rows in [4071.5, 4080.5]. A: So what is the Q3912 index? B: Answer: 2.2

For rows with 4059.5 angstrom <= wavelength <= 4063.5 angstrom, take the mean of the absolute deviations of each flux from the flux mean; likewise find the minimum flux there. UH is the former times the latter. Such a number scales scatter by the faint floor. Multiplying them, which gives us 0.060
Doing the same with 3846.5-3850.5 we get 0.238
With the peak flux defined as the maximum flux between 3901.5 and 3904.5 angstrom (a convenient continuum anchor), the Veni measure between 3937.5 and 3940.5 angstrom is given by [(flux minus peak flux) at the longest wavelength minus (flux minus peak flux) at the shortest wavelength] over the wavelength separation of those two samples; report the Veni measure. -0.030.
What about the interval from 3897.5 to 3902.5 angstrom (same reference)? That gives 0.025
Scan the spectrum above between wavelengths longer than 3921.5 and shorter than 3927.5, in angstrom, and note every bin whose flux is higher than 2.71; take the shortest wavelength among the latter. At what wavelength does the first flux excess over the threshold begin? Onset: 3922 angstrom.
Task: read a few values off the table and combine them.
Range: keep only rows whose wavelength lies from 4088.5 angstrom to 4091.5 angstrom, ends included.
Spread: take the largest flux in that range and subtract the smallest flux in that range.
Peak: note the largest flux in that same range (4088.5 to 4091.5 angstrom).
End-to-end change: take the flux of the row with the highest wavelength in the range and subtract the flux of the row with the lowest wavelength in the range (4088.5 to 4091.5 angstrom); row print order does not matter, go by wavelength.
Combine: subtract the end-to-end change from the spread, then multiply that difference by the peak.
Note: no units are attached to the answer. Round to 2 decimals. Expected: 0.60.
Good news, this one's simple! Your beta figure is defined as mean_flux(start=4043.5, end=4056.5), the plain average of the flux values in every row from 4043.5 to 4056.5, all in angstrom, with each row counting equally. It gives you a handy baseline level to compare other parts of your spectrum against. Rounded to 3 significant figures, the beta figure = 2.76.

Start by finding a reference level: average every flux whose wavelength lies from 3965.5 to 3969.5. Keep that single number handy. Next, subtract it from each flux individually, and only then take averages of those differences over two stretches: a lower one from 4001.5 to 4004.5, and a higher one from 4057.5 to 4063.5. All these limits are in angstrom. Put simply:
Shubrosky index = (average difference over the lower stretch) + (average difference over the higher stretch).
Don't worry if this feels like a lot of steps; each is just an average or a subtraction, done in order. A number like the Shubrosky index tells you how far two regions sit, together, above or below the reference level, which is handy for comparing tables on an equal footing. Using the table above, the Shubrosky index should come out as 3.54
